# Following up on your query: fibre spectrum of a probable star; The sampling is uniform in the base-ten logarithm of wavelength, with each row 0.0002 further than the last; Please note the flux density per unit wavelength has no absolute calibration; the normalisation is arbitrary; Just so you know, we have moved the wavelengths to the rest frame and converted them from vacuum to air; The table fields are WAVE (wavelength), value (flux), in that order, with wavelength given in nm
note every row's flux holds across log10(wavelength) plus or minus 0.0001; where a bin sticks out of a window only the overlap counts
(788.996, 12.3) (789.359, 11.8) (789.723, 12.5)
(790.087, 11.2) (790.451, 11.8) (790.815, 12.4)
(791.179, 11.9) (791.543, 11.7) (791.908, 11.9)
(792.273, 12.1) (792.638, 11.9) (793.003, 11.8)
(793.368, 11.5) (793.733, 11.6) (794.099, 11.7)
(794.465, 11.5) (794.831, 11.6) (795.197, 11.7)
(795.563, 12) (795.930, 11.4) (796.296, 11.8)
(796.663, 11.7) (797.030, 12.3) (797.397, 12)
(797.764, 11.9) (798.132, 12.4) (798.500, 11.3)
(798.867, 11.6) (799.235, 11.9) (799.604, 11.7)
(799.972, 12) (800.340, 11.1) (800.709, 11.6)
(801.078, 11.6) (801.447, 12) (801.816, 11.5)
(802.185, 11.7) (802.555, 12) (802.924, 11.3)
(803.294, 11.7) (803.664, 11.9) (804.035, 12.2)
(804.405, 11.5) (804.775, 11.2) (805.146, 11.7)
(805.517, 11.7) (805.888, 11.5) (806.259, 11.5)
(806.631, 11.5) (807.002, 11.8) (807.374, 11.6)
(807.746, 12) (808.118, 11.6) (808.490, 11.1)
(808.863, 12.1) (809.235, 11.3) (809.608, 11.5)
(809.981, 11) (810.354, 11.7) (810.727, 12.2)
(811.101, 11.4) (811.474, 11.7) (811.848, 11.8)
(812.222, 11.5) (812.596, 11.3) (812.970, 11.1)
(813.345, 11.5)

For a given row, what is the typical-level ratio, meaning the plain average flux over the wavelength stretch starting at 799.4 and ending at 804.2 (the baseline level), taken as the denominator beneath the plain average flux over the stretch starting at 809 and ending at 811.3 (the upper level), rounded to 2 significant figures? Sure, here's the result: 0.98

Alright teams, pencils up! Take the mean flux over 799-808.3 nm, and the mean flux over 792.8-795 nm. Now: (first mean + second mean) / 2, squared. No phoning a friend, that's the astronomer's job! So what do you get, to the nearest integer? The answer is 136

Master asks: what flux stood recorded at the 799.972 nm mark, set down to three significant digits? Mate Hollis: 12.0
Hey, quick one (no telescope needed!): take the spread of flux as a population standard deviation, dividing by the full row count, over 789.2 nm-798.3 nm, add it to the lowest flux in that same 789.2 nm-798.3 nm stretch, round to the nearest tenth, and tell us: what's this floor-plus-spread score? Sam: 11.5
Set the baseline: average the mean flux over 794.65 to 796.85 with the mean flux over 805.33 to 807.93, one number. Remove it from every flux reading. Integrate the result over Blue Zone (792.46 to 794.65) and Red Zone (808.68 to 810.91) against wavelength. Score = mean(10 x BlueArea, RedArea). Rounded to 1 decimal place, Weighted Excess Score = -0.2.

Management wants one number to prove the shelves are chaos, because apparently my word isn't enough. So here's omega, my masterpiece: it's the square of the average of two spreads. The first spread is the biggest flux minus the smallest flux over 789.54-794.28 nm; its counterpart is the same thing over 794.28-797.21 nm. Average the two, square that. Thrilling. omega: 1.21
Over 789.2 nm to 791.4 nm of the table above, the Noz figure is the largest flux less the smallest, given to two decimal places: 1.30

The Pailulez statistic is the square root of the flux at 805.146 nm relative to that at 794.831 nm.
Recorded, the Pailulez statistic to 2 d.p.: 1.00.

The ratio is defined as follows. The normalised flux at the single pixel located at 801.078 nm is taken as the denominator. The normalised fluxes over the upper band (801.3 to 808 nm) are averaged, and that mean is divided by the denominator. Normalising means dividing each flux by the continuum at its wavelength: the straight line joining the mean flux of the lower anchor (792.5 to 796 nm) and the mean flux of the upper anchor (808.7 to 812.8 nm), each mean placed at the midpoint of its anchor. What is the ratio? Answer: 1.009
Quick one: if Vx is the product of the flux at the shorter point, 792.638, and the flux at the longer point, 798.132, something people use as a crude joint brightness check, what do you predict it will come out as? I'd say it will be 148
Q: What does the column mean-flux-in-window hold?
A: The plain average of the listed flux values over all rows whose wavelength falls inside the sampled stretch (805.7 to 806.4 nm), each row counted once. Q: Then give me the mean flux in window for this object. 11.5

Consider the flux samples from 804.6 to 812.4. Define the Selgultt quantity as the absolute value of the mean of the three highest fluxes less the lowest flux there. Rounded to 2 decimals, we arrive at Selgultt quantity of 1.10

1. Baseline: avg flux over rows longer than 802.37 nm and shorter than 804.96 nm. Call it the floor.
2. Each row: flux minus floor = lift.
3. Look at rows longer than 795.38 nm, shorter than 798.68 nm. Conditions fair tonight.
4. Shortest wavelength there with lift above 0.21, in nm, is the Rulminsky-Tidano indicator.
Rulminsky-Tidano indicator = 795.563 nm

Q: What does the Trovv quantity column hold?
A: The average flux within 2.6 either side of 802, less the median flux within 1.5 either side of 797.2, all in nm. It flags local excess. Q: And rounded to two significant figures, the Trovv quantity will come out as -0.15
